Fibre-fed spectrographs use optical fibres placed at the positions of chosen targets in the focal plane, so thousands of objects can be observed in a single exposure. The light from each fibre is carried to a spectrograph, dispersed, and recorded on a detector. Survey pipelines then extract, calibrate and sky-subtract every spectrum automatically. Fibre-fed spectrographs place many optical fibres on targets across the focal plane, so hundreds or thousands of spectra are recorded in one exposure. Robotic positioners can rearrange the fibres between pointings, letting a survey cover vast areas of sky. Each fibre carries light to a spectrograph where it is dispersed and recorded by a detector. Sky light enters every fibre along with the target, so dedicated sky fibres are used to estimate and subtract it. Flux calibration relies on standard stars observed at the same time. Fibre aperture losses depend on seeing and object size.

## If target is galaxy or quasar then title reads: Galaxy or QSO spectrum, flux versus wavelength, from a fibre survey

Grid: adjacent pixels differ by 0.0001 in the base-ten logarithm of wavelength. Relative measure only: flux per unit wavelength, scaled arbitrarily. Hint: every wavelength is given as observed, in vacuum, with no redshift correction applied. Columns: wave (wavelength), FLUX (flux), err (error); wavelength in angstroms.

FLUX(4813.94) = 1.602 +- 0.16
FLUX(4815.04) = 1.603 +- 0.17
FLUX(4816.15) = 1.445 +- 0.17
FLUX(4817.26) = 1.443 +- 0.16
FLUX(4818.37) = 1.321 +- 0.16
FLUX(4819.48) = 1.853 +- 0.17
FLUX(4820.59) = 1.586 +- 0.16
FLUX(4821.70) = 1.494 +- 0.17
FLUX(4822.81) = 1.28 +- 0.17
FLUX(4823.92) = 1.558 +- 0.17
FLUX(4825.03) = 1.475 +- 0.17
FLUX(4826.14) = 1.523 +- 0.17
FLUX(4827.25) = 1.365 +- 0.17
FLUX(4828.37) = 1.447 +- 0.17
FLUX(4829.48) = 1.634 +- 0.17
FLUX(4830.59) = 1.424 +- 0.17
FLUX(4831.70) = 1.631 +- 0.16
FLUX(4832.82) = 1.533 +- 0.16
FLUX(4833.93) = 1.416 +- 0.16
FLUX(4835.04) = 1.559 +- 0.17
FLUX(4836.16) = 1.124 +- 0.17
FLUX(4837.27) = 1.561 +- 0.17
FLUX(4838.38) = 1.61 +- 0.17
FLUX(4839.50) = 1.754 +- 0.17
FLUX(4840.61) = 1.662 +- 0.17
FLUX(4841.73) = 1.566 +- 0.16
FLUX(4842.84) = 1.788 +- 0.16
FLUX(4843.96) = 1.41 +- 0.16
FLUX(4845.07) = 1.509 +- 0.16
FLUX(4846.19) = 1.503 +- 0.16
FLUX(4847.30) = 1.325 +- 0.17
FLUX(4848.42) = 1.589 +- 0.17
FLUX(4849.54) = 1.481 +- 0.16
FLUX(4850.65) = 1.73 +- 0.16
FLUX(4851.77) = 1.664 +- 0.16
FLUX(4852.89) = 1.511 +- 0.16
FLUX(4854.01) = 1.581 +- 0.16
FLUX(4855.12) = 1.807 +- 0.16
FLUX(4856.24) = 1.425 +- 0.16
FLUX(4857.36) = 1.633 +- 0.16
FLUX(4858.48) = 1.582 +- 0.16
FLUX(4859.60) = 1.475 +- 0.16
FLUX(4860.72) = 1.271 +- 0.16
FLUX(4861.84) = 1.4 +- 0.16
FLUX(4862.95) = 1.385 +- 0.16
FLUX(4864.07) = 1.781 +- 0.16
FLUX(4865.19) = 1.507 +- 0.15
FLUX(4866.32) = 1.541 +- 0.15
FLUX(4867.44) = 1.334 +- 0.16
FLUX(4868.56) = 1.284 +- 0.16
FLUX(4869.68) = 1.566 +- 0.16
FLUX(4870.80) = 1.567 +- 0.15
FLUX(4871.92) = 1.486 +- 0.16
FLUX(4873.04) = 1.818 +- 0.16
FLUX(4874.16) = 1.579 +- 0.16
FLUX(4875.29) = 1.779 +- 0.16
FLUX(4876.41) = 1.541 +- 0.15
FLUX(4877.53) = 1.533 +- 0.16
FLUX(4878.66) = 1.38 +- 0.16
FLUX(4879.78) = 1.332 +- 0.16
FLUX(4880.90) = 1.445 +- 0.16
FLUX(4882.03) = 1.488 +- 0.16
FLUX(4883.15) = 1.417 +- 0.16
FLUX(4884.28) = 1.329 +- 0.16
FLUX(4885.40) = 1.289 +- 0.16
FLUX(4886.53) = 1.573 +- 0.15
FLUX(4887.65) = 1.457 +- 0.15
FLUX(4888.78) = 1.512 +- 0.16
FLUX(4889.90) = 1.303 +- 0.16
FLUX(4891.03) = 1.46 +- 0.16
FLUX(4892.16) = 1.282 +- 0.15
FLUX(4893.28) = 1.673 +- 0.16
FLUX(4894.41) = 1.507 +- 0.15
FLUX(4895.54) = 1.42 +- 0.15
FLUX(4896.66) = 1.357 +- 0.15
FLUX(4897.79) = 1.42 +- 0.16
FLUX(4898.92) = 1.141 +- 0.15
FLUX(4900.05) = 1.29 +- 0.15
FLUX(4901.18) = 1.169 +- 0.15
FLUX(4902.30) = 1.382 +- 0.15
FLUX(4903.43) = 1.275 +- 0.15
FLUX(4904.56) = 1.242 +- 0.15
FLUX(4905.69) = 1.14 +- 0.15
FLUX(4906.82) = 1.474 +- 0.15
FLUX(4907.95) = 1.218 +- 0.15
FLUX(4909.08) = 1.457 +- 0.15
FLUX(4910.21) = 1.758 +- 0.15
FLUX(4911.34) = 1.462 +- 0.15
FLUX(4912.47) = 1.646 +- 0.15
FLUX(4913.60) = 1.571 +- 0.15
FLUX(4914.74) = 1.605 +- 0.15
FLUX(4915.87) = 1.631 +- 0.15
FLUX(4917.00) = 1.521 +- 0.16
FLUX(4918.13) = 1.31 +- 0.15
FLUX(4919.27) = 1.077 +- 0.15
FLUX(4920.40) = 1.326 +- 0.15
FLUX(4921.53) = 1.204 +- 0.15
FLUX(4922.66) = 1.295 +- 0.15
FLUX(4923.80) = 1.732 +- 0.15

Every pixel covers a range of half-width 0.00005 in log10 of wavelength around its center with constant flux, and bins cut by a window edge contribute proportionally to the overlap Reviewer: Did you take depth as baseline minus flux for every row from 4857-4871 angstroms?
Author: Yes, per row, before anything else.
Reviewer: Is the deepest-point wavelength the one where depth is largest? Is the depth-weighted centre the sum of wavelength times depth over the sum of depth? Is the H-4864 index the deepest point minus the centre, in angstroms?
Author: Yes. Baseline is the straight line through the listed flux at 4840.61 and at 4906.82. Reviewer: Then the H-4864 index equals -3.4 angstroms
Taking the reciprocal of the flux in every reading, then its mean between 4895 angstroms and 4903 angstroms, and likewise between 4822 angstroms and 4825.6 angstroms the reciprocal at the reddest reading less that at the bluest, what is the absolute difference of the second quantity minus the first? 0.87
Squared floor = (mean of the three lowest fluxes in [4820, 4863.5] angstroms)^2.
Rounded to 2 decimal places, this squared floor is 1.50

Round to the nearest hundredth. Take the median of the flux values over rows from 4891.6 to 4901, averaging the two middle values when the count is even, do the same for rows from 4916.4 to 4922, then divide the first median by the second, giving 1.06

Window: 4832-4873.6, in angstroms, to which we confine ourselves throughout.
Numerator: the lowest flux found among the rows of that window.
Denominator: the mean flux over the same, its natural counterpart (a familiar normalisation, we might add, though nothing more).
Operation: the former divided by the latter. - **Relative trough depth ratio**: 0.73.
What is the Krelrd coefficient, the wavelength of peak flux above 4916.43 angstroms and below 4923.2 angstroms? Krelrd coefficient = 4917.00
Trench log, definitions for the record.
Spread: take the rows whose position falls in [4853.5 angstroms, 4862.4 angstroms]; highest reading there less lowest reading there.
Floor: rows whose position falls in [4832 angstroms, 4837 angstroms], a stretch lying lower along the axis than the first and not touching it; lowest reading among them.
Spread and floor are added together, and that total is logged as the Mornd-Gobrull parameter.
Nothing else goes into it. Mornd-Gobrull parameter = 1.66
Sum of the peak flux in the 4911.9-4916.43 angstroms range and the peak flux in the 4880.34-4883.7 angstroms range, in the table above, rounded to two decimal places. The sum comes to 3.13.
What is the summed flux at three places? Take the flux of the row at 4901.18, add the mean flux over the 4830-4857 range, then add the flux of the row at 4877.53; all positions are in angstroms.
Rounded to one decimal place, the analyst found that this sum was 4.3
